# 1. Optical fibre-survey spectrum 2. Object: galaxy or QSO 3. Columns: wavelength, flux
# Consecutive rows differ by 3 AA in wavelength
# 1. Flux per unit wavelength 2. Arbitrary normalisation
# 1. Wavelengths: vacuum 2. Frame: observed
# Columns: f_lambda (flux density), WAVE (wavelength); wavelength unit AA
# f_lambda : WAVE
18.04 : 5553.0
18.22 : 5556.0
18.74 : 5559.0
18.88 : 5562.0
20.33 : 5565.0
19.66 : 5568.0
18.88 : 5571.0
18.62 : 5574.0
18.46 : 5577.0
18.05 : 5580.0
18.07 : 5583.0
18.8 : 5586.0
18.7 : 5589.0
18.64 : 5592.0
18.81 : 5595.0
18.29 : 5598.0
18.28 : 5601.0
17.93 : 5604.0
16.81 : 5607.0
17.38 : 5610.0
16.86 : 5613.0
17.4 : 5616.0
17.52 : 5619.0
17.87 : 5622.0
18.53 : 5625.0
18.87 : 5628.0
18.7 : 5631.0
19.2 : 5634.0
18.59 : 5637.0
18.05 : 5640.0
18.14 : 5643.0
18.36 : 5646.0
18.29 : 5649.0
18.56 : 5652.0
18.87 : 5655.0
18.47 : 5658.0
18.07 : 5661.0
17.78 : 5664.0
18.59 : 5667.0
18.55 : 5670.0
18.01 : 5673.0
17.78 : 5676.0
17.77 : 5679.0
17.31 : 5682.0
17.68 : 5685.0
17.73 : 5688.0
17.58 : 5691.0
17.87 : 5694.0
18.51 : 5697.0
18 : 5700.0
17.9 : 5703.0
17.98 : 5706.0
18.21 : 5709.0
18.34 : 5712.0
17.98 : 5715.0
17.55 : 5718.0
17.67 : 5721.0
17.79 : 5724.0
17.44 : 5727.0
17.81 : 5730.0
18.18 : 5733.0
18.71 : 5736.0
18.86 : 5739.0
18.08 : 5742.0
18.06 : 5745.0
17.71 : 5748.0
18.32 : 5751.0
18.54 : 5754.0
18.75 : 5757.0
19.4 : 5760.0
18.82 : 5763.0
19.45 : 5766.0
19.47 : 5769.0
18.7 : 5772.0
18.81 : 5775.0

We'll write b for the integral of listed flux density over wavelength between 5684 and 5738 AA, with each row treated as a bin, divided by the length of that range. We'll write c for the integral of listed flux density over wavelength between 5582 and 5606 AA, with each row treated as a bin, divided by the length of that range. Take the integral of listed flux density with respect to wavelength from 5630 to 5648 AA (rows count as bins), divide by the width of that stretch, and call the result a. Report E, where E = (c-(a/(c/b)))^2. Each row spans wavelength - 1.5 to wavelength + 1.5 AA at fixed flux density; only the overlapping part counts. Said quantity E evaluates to 0.15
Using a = 18.5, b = 18.0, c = 18.4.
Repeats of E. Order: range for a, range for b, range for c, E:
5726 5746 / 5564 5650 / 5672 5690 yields 1.29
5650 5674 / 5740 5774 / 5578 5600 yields 0.01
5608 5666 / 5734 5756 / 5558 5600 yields 1.06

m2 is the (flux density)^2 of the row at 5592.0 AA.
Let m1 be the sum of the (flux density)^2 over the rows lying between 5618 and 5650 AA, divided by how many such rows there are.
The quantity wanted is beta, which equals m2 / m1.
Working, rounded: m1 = 338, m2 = 347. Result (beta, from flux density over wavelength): 1.03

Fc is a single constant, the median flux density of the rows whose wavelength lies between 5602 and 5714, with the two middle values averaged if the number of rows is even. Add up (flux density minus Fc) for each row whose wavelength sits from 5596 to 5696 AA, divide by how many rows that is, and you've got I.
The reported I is 0.04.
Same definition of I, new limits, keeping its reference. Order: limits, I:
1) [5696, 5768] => 0.24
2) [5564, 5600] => 0.77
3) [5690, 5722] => -0.05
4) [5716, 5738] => -0.13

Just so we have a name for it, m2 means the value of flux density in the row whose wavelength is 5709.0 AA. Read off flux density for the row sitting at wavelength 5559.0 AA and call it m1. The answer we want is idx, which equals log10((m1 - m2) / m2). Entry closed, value -1.54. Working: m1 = 18.74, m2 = 18.21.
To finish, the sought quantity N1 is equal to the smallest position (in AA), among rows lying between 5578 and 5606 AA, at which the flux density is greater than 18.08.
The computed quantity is 5586.0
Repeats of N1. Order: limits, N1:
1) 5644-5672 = 5646.0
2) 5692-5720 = 5697.0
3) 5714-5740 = 5733.0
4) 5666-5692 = 5667.0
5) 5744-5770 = 5751.0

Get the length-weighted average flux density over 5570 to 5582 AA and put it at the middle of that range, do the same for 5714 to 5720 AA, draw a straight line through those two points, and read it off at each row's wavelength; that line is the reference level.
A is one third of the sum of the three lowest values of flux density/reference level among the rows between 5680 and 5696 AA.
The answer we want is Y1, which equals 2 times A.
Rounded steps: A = 0.979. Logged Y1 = 1.96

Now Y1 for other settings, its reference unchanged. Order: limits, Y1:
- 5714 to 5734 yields 1.98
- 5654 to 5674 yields 1.99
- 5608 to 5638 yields 1.88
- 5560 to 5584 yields 1.97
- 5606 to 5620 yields 1.86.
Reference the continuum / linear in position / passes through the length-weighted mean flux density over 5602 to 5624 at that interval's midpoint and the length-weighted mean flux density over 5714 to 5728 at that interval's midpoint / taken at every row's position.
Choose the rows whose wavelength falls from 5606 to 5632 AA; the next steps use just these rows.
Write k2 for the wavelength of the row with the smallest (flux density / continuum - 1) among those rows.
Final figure 5607.0 AA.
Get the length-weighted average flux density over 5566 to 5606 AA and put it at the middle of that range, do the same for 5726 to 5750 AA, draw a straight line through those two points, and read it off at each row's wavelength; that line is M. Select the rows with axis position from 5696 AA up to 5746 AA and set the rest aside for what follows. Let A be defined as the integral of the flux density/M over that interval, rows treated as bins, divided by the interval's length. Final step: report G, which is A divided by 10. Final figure 0.099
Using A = 0.99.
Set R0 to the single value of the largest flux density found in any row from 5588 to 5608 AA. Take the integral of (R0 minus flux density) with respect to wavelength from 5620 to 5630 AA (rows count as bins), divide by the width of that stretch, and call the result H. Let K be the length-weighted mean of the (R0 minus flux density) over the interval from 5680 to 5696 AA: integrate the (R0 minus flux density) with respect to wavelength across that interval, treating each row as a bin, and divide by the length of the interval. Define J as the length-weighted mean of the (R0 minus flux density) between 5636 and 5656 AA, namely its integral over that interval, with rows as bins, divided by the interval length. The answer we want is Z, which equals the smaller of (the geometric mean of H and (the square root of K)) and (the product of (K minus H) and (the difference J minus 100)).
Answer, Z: -72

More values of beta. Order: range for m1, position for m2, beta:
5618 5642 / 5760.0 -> 1.11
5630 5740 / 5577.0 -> 1.04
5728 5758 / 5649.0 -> 1.00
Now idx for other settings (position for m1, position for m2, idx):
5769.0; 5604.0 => -1.07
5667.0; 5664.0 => -1.34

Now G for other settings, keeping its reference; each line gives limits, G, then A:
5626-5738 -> 0.099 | 0.99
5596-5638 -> 0.098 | 0.98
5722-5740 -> 0.100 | 1.00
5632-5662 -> 0.100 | 1.00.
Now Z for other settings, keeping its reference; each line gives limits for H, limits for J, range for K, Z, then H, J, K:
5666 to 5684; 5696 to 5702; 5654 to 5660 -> 1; 0.8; 0.61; 0.21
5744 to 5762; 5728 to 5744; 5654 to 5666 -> -20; 0.3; 0.52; 0.52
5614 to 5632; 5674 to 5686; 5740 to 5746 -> 1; 0.7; 1.16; 0.67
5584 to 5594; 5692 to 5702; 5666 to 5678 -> -48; 0.1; 0.72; 0.61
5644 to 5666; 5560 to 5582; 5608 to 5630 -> -57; 0.5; -0.15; 1.04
